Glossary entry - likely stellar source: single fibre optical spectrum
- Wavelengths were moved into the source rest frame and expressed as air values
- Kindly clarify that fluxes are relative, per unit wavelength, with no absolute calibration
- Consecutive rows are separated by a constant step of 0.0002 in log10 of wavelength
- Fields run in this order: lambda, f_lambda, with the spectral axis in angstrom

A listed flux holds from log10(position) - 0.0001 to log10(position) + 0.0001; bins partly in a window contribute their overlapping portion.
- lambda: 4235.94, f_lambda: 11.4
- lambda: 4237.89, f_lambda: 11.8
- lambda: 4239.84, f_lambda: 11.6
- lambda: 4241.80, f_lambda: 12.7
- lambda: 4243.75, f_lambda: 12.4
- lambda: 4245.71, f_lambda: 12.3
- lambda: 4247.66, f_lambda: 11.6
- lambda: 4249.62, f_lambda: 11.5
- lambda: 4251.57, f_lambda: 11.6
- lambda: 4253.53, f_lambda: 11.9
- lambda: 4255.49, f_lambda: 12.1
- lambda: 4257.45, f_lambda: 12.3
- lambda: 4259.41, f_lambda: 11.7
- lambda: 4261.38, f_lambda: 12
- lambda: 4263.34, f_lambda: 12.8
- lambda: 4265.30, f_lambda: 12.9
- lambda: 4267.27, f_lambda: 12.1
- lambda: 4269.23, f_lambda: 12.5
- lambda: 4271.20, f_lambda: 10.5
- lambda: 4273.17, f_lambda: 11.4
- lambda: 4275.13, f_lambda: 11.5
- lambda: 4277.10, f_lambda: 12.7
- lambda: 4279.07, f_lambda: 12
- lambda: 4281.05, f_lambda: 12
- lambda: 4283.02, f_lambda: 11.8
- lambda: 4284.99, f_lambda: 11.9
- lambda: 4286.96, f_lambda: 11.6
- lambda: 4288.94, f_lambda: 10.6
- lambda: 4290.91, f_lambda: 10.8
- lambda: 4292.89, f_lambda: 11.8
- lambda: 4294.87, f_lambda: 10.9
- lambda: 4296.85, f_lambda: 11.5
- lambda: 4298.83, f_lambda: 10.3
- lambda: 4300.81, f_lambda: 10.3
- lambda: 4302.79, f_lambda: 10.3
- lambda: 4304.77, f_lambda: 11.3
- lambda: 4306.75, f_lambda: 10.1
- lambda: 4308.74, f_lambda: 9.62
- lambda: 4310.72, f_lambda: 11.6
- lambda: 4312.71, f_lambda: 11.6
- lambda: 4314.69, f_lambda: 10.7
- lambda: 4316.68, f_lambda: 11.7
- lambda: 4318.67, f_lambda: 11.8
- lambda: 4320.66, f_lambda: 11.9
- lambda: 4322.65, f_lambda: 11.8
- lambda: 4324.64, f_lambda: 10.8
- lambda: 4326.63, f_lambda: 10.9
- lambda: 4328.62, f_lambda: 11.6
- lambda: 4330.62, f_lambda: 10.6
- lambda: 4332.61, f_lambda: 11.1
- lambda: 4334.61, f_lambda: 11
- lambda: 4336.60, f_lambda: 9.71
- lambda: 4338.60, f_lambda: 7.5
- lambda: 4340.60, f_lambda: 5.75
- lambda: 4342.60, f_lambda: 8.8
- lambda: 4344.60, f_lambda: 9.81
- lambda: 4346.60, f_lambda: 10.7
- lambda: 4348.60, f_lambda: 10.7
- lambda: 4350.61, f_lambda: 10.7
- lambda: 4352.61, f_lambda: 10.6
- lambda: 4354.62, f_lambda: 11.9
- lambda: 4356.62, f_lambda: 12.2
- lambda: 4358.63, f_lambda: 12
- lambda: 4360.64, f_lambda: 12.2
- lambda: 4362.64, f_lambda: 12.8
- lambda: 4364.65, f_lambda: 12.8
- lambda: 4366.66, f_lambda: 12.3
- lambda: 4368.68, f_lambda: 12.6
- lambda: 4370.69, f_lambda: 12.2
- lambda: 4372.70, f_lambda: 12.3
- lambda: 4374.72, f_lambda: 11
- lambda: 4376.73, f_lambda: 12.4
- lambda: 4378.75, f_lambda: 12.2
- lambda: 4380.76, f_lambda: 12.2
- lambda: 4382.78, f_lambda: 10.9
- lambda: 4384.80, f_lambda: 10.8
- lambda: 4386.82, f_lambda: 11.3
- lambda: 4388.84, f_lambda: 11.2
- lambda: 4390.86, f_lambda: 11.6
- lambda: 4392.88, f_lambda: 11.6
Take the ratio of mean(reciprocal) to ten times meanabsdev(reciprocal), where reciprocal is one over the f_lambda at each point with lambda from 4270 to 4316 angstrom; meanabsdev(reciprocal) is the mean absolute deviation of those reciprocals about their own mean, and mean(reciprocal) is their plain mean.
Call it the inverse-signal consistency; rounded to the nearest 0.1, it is 1.7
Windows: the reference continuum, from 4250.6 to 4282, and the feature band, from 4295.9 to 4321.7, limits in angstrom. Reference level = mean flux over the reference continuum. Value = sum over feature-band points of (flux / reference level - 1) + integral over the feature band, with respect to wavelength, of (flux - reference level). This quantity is -27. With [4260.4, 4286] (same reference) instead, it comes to 0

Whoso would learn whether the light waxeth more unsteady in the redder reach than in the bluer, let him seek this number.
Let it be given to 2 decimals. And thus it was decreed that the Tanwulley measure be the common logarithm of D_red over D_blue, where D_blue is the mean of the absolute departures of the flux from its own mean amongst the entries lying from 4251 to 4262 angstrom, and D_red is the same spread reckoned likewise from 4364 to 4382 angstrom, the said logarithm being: 0.16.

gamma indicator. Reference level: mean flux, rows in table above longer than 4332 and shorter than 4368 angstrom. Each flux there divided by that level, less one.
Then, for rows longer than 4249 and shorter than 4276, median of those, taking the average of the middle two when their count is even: 0.12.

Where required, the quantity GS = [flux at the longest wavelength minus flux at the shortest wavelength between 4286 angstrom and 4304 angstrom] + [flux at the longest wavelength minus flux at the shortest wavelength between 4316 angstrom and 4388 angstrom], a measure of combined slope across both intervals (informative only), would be -2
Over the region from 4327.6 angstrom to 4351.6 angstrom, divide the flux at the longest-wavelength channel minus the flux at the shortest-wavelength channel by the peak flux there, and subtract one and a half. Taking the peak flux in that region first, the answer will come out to -1.58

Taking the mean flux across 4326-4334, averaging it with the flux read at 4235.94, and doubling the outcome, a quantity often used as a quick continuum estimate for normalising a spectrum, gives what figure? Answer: 22.5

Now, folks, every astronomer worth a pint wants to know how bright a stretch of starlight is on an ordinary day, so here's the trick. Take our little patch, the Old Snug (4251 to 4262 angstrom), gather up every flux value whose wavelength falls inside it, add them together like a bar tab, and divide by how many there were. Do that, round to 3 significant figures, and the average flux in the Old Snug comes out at 11.9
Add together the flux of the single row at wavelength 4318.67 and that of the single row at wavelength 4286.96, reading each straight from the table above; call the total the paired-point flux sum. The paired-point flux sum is 23.4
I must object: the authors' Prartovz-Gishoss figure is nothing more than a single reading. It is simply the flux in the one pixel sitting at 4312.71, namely 11.6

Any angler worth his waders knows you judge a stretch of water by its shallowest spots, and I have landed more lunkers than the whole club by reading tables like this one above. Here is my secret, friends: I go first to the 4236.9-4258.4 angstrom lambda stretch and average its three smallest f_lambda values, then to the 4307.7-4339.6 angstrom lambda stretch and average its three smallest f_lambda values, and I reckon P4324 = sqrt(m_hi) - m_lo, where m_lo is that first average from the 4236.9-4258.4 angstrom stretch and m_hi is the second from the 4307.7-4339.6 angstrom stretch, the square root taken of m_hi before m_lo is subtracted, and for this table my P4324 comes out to -8.6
